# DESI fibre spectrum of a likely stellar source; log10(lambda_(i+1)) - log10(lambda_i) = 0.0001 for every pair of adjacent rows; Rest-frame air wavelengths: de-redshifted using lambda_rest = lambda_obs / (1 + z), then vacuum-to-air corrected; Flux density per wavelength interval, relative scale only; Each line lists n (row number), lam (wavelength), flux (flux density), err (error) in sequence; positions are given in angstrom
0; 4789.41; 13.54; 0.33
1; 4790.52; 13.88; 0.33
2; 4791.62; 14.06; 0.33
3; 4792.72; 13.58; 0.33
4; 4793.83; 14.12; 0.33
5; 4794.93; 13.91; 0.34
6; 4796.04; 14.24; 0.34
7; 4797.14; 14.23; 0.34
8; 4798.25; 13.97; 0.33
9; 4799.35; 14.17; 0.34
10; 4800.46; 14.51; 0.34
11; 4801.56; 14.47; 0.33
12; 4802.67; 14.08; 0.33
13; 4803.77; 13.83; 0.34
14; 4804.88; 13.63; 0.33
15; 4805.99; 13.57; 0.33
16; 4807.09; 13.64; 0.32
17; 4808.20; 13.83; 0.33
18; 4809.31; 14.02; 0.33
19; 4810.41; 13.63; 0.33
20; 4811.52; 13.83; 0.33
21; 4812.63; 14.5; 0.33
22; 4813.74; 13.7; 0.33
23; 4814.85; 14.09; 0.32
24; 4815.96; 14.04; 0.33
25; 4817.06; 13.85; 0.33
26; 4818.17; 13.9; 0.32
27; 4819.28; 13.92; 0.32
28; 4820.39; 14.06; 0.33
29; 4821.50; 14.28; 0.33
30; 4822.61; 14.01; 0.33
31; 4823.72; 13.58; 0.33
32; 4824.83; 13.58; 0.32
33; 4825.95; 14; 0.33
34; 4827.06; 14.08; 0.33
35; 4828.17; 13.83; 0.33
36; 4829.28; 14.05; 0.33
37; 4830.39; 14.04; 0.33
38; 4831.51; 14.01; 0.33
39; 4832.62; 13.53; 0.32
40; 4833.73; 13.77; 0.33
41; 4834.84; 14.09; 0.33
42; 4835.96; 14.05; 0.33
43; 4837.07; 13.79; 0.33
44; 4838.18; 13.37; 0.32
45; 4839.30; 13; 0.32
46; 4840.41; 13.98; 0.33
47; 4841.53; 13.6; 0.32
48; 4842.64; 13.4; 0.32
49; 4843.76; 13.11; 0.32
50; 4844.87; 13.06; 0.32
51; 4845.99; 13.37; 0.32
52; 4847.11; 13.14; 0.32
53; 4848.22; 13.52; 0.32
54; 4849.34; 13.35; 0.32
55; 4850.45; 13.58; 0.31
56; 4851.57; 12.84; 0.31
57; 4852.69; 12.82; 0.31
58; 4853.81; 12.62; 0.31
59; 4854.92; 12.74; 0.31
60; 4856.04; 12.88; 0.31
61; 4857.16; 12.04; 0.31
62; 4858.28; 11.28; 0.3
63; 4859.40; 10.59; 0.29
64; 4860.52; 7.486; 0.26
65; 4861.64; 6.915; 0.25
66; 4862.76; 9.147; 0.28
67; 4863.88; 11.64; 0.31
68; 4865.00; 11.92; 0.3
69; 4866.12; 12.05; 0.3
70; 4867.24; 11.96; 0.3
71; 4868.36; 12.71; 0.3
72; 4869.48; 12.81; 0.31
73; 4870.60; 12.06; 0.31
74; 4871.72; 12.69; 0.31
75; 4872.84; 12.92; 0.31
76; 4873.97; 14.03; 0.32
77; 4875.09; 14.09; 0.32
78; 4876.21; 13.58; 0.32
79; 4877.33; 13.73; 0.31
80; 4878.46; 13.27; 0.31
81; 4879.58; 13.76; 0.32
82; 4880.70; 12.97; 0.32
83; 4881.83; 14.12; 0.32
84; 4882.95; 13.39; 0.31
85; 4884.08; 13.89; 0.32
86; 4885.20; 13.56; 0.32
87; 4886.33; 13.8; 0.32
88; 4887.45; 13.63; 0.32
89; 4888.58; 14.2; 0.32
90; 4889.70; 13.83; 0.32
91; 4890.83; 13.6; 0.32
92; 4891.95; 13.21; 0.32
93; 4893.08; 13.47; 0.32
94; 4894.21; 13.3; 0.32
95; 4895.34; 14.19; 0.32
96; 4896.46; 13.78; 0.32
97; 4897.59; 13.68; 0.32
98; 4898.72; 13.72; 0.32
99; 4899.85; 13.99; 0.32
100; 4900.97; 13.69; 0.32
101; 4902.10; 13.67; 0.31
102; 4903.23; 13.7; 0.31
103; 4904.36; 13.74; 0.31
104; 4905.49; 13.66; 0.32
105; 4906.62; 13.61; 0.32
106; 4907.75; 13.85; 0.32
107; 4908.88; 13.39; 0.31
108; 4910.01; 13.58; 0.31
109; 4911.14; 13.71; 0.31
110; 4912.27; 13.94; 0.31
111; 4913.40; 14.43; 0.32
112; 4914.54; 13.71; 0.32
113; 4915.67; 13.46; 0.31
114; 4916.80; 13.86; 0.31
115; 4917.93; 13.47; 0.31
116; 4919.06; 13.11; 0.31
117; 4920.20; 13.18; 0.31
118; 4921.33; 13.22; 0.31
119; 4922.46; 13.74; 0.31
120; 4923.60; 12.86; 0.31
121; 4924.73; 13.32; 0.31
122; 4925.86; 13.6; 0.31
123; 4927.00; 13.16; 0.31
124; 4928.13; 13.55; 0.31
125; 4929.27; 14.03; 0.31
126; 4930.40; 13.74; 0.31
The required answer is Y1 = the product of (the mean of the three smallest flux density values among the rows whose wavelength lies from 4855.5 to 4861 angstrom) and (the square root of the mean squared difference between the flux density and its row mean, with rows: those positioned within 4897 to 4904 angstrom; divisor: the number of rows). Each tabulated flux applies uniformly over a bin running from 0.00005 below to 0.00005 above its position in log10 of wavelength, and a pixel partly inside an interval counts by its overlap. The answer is 1.1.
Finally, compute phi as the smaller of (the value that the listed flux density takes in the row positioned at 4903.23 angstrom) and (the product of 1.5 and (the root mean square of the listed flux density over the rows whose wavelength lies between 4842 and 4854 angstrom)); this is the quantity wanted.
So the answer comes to 13.70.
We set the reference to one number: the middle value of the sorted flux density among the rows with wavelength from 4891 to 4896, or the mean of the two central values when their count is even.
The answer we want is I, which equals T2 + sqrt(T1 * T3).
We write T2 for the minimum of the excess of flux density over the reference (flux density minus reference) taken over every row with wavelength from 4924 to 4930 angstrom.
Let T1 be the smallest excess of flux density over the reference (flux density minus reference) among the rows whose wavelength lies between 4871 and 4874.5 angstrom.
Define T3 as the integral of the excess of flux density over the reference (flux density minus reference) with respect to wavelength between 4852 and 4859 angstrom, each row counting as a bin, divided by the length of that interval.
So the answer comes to 0.62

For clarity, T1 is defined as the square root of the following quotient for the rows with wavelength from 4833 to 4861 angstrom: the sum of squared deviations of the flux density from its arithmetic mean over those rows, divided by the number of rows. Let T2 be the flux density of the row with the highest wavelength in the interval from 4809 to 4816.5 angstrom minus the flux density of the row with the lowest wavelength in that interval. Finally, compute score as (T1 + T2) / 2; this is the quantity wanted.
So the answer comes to 0.69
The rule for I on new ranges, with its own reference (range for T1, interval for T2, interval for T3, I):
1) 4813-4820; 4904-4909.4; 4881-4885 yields 0.33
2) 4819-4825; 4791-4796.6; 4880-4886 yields 0.40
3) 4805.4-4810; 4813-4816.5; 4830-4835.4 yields 0.62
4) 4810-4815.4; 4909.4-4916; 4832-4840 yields 0.34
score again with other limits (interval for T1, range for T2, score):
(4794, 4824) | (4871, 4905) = 0.66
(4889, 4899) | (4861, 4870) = 3.09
